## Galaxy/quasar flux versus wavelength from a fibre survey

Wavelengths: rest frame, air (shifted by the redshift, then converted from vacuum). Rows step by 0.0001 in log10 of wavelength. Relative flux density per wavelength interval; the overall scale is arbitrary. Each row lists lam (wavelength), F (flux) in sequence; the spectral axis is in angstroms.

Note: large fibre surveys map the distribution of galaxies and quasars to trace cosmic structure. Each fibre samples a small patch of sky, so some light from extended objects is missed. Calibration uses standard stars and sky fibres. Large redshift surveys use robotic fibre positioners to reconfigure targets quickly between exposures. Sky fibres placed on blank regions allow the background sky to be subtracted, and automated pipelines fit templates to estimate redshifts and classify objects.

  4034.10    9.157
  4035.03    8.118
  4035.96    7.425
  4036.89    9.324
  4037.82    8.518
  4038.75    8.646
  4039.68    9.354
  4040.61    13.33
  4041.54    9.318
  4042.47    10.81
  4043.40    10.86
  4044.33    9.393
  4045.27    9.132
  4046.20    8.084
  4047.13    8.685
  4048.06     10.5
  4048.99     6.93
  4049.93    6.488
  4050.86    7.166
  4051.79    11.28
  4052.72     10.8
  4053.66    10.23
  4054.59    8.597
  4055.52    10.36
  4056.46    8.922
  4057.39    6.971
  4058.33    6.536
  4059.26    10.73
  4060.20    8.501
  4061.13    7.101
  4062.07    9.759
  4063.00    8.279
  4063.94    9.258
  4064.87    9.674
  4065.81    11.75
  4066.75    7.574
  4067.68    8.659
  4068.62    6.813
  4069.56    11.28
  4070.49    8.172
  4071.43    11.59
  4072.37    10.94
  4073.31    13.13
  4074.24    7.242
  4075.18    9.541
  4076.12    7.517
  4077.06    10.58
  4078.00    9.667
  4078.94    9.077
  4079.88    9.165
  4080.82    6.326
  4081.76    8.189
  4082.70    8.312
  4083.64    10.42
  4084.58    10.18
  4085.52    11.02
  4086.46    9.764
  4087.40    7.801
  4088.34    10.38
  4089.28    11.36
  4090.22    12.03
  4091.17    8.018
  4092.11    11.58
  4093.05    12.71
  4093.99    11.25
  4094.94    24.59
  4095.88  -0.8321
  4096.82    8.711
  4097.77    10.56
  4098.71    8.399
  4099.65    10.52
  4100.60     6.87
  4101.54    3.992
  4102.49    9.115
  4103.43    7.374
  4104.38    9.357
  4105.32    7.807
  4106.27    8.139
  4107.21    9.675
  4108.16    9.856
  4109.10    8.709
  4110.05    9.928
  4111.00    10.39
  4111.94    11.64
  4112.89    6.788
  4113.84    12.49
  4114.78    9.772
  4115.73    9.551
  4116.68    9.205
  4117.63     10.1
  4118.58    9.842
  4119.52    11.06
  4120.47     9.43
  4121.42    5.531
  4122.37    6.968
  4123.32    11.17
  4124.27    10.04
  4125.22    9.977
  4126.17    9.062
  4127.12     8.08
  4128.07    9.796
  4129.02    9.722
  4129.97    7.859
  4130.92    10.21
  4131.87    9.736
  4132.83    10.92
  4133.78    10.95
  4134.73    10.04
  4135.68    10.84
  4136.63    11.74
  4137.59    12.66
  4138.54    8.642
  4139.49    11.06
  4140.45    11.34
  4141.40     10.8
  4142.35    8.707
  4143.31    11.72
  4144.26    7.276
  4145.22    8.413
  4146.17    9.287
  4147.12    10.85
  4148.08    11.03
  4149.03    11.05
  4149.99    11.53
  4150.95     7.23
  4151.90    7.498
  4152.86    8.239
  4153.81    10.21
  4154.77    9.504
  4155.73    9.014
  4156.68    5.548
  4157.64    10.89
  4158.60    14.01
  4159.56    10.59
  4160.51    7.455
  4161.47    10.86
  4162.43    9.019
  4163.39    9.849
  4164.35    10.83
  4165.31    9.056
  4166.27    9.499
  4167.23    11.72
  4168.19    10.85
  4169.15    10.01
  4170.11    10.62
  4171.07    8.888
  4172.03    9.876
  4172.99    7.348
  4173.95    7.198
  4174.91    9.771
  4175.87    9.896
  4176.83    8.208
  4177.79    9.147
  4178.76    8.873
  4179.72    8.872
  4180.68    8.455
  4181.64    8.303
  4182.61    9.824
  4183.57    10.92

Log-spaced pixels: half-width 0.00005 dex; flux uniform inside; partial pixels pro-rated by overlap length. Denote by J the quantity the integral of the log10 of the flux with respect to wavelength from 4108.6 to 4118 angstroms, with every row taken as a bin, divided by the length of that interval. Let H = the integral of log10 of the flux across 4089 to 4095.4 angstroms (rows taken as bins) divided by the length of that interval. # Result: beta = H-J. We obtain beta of 0.10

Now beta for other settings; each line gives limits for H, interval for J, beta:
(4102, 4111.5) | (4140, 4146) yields -0.03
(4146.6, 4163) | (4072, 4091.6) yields 0.00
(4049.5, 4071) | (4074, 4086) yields -0.01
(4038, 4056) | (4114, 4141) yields -0.02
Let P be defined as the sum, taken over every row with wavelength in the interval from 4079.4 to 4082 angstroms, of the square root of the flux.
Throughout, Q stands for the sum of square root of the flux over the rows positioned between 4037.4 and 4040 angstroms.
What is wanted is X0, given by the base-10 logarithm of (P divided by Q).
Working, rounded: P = 8.4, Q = 8.9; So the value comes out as -0.03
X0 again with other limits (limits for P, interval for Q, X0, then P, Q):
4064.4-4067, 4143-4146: 0.01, 9.3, 9.0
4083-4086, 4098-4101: 0.05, 9.7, 8.8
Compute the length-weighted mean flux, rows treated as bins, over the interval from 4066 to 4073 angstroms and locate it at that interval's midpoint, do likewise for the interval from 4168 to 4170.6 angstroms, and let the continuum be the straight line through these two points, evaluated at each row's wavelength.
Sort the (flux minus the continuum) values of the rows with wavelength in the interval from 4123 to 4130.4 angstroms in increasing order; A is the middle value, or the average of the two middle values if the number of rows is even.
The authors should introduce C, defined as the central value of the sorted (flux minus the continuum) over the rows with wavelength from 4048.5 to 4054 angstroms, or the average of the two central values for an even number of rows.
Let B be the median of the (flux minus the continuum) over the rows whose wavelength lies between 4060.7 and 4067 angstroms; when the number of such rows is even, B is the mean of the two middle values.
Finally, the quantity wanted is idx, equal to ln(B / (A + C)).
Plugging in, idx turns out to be -1.7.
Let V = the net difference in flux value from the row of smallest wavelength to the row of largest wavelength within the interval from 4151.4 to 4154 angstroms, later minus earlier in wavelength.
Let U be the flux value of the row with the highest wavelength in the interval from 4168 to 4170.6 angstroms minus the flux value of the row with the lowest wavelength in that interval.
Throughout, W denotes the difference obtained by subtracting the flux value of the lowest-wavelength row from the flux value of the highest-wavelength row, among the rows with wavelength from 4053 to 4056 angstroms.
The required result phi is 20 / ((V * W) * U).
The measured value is -247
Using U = 0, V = 2.7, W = 0.1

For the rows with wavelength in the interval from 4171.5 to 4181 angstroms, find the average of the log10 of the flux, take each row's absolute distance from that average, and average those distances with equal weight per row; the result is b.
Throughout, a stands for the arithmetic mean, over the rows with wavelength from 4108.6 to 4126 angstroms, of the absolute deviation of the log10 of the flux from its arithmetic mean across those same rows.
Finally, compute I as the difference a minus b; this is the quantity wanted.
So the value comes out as 0.0217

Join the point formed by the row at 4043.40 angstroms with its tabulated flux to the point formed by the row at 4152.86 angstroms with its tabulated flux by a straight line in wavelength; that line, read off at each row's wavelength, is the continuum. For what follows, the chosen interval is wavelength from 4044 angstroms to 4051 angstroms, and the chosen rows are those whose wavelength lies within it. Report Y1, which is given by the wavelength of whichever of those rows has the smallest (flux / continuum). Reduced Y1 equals 4049.93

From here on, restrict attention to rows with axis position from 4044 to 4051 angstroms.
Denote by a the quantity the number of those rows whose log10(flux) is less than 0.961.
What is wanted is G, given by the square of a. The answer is 36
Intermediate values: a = 6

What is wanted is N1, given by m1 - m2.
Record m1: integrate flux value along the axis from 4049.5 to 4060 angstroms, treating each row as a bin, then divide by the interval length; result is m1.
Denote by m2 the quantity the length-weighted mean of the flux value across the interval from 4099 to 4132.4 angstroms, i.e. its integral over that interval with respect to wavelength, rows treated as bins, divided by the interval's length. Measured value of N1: -0.22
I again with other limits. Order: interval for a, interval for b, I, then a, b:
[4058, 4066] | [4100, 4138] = -0.0034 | 0.0642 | 0.068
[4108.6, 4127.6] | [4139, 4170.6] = -0.0027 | 0.0603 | 0.063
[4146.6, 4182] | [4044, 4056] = -0.0043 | 0.0592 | 0.064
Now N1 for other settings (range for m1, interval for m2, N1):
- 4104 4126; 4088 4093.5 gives -1.57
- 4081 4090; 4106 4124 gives 0.17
